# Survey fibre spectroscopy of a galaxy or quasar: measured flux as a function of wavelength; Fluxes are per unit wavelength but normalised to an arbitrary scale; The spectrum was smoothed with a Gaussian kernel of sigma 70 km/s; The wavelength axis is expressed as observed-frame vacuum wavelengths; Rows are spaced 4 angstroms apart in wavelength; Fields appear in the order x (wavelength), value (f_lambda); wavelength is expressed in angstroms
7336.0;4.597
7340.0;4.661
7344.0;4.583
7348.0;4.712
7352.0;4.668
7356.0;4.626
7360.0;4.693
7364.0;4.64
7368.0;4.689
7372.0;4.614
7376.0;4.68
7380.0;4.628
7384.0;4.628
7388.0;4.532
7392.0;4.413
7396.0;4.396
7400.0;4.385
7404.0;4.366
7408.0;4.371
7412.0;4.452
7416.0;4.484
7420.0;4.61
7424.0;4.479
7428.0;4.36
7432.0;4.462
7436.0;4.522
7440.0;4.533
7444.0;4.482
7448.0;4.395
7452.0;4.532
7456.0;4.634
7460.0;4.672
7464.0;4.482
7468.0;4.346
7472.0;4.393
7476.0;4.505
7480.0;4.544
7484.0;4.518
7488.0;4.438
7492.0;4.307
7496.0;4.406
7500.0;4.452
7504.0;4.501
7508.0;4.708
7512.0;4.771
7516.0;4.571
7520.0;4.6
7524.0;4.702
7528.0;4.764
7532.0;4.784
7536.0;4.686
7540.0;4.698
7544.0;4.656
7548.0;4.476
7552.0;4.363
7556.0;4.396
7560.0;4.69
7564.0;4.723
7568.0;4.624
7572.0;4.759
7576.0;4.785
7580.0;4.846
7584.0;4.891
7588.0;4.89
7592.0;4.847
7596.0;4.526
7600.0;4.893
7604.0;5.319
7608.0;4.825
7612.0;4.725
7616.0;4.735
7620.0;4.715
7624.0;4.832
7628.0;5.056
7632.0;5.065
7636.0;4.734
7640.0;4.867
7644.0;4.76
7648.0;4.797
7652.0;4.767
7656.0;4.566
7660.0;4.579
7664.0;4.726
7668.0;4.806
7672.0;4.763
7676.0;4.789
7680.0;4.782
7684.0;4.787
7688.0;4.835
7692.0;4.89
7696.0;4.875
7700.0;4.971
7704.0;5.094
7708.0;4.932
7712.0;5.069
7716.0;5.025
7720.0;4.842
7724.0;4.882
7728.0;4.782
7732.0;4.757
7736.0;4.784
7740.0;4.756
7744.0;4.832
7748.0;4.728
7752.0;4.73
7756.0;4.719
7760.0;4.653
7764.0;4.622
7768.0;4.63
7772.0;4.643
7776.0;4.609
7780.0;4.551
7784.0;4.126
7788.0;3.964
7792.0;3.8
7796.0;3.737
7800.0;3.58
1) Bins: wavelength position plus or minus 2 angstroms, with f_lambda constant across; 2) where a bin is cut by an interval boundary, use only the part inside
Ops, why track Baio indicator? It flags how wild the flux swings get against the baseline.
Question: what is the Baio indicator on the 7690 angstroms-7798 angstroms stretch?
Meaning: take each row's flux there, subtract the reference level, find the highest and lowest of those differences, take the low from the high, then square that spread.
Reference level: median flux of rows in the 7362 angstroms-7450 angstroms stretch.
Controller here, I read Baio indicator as 1.8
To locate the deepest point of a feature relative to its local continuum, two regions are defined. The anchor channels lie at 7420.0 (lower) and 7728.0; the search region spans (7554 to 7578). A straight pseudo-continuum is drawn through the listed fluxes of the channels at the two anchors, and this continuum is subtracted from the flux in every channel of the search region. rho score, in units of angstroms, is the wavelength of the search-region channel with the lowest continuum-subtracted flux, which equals 7556.0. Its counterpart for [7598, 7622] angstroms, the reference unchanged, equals 7620.0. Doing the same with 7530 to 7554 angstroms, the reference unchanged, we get 7552.0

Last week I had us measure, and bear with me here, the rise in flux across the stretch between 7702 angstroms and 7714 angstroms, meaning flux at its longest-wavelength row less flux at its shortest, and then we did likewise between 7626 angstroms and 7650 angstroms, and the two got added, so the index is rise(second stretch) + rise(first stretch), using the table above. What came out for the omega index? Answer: -0.28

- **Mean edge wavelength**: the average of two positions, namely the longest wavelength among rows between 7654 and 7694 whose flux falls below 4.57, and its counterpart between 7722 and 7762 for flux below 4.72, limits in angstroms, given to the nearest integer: 7708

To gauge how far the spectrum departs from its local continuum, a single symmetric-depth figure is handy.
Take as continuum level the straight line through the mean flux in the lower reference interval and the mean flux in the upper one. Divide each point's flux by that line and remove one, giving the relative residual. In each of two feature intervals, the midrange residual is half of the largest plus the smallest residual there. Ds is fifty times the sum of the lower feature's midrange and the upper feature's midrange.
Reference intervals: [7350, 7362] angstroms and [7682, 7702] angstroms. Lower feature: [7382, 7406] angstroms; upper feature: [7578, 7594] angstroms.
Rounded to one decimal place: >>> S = -1.4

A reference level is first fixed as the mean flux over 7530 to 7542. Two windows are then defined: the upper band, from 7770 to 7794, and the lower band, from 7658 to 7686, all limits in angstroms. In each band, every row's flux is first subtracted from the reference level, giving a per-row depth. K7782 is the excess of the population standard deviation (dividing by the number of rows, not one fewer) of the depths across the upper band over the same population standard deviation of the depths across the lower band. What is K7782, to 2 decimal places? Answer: 0.26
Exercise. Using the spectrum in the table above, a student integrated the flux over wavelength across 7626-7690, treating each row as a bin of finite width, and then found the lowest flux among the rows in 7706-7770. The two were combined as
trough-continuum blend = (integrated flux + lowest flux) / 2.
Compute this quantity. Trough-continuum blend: 156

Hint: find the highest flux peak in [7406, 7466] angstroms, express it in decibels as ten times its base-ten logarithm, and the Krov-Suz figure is 6.70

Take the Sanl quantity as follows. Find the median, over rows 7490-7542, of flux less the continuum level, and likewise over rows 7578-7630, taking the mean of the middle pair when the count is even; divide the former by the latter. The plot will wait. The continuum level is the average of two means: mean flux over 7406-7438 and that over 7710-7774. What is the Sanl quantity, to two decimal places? 0.28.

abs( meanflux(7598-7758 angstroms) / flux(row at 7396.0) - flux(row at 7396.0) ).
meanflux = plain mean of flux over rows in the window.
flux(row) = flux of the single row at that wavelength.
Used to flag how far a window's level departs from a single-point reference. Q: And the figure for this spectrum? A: 3.30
